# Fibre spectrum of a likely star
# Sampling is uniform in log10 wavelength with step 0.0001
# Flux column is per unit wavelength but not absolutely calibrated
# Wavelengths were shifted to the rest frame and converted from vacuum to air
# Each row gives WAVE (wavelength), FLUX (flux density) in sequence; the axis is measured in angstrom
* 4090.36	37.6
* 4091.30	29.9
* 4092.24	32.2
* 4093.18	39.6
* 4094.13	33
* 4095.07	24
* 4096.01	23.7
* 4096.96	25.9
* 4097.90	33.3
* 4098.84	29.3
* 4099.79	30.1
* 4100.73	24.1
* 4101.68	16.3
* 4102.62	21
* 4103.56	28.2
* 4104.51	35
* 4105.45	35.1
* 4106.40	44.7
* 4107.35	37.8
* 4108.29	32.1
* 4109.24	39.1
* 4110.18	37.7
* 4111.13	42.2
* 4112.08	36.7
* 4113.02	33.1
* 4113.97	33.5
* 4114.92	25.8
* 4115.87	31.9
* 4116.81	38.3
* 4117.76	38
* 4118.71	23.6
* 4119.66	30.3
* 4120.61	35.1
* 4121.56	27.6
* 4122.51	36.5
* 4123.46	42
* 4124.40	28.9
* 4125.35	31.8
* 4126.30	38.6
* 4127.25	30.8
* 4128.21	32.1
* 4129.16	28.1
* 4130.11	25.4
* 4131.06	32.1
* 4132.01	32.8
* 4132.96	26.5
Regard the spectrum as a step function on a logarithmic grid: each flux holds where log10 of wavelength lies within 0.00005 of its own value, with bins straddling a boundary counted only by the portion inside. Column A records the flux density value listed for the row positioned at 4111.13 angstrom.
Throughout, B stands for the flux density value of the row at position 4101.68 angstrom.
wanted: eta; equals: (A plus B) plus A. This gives 101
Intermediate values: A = 42.2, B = 16.3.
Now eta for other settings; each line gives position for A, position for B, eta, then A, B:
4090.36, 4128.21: 107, 37.6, 32.1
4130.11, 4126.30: 89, 25.4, 38.6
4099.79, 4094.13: 93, 30.1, 33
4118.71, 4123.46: 89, 23.6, 42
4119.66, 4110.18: 98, 30.3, 37.7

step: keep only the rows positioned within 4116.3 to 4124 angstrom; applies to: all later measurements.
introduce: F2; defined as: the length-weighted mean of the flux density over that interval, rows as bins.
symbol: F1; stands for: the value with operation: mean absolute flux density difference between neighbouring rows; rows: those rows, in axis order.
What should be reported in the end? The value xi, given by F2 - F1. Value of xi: 27.0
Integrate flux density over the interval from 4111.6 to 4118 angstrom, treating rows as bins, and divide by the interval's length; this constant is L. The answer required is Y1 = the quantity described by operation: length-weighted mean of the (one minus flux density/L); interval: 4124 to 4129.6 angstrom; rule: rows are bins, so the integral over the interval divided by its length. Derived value 0.06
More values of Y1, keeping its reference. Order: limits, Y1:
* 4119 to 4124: 0.00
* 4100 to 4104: 0.32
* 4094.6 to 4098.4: 0.21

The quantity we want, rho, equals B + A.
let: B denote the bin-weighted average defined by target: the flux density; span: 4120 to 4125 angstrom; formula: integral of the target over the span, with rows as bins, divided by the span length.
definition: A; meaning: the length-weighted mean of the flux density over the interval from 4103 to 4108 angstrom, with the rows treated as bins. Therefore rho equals 70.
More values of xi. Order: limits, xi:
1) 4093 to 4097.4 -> 24.0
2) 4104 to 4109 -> 31.4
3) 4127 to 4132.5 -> 27.1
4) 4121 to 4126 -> 26.0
